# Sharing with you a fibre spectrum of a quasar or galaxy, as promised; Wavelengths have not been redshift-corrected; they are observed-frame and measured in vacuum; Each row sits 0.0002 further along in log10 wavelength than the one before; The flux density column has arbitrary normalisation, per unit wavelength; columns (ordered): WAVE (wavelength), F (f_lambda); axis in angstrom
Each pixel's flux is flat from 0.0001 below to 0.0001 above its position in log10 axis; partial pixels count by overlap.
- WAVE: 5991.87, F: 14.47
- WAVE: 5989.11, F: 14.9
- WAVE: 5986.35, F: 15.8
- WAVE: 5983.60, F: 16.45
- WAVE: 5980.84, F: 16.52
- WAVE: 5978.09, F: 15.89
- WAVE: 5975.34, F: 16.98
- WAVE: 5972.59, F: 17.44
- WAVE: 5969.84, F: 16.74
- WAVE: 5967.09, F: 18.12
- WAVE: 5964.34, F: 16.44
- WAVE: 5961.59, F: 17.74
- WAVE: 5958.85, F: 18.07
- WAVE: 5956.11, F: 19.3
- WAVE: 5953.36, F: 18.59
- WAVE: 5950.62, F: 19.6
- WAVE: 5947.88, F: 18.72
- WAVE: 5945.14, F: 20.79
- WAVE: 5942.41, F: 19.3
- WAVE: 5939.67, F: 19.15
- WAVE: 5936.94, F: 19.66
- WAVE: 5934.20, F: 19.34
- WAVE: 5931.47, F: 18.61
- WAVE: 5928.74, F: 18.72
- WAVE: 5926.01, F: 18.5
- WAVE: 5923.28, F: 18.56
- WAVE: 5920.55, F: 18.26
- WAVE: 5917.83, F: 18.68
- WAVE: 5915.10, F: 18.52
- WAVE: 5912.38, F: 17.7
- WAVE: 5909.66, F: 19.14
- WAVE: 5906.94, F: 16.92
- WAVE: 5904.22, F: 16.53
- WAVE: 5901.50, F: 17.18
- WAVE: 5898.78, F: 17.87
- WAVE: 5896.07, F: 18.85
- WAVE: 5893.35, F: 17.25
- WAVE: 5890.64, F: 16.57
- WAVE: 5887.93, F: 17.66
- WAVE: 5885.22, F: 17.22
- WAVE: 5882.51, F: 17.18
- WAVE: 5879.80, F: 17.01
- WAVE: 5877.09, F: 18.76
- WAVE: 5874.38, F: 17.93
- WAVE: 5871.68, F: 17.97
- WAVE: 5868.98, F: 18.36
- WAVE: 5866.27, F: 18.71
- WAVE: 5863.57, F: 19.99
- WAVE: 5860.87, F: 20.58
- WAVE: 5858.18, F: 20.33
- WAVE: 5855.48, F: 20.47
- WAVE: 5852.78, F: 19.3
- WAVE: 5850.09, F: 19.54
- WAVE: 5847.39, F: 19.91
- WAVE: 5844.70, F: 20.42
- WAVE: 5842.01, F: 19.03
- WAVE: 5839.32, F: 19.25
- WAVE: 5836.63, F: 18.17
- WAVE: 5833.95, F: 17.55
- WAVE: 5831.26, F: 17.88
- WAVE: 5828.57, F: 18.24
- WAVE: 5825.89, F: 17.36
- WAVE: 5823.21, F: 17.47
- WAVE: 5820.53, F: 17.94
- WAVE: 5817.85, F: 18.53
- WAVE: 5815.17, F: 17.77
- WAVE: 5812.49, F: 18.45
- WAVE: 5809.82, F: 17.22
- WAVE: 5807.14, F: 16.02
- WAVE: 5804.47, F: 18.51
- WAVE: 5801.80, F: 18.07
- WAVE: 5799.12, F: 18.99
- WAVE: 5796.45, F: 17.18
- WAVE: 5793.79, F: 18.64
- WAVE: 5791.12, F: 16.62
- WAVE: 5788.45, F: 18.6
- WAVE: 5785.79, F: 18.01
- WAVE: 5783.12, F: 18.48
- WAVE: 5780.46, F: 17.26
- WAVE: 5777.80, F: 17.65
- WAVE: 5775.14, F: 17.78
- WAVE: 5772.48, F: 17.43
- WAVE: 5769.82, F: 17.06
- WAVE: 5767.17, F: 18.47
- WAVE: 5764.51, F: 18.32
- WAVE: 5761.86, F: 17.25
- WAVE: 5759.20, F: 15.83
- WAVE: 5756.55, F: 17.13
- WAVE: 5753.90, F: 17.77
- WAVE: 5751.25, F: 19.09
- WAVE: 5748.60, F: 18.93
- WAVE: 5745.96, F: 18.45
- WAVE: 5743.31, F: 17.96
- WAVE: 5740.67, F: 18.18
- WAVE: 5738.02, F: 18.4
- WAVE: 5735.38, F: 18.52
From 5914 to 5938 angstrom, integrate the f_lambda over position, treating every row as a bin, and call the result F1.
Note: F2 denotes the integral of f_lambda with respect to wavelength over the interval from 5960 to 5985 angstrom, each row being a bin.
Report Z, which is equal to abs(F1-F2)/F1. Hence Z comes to 0.06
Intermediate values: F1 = 450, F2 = 423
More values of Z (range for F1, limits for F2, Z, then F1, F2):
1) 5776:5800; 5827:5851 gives 0.05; 430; 453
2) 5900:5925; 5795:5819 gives 0.04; 449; 429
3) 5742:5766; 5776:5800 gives 0.00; 429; 430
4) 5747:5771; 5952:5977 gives 0.04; 427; 442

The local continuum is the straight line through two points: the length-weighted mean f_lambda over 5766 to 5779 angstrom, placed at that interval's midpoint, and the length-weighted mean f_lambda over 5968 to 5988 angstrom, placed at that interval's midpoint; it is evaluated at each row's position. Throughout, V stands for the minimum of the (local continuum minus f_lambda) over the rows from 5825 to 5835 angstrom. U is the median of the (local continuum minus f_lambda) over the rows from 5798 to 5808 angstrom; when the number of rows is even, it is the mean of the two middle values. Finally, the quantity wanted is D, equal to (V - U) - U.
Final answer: 0.7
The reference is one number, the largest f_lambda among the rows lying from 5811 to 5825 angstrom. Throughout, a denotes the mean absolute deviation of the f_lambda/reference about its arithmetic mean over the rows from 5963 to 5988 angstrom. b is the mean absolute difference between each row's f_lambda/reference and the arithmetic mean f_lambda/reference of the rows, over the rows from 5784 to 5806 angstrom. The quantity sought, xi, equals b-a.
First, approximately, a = 0.029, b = 0.033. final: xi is 0.003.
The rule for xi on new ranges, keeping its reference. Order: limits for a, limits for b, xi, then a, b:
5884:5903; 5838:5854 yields -0.007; 0.028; 0.021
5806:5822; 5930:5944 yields -0.023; 0.037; 0.014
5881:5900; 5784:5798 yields 0.011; 0.028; 0.039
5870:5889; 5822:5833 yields -0.008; 0.025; 0.017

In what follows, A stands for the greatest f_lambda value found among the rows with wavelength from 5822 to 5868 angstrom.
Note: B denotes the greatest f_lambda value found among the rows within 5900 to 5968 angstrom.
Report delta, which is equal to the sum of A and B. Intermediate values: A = 20.58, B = 20.79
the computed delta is 41.4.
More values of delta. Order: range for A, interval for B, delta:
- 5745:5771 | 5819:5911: 39.7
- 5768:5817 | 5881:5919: 38.1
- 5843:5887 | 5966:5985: 38.7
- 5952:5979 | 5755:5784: 37.8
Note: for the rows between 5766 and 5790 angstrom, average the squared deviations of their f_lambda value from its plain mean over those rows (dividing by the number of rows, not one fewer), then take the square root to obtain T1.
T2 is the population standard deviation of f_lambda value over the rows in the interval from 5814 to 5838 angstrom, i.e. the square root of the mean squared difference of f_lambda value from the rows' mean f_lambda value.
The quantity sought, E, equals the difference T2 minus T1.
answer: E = -0.17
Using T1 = 0.5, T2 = 0.37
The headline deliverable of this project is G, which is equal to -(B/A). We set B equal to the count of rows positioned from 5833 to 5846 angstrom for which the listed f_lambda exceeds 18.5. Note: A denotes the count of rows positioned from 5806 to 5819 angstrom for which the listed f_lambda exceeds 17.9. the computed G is -1.50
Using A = 2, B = 3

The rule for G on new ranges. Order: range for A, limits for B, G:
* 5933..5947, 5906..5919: -0.60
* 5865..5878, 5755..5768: 0.00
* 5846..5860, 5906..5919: -0.60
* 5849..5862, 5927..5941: -1.00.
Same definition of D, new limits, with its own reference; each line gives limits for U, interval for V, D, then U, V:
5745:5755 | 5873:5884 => 0.1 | -0.9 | -1.7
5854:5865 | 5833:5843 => 4.4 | -3.2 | -1.9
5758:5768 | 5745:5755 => -1.2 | -0.1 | -1.3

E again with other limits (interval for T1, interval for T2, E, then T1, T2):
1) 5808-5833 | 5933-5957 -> 0.16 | 0.4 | 0.60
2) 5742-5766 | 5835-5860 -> -0.24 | 1.0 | 0.72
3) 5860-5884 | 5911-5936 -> -0.71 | 1.1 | 0.41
